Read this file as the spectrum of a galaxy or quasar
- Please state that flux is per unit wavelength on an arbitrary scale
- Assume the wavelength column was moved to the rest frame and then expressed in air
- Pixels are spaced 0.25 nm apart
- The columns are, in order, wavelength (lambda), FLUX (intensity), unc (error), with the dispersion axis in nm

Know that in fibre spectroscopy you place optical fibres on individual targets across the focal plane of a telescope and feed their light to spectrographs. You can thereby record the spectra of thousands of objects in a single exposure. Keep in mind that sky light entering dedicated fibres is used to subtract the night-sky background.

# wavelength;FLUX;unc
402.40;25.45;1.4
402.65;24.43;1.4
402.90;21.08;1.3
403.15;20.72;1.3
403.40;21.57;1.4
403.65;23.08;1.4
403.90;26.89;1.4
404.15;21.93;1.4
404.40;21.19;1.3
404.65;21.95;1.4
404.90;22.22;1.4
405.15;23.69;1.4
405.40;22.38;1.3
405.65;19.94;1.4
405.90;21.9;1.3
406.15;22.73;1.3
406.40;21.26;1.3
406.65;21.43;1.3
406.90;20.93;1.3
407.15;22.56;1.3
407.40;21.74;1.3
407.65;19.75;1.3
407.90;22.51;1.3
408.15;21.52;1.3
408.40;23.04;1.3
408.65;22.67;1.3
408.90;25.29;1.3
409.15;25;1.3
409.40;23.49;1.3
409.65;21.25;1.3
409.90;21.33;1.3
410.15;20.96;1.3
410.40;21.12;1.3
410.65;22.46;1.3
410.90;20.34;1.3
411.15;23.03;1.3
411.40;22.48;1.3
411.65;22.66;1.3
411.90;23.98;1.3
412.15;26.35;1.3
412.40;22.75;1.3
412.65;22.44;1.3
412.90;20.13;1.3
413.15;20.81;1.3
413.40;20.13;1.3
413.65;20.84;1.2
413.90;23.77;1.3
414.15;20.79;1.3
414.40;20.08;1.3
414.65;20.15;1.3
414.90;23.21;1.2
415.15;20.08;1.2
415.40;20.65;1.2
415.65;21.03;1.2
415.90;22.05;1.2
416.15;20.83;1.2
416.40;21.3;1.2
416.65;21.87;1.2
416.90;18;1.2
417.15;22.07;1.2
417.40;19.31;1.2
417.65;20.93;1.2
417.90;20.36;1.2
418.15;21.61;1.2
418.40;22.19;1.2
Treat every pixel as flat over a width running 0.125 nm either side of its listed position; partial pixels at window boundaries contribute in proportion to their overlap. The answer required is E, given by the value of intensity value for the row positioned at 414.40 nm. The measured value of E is 20.08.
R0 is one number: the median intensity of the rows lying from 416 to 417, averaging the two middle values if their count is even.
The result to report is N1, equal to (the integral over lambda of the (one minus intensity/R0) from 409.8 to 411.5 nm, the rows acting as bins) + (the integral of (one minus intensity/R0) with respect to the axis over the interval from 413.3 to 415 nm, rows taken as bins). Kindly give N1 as -0.07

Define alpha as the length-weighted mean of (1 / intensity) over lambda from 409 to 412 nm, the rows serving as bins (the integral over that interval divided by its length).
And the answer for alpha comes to 0.0449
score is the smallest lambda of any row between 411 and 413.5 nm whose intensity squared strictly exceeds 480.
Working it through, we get 411.15 nm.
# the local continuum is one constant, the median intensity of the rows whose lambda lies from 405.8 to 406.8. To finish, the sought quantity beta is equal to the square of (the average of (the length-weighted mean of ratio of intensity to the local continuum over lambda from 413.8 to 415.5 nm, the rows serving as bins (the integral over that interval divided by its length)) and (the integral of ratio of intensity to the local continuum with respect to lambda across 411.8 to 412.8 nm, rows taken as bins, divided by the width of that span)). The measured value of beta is 1.08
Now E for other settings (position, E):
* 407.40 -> 21.74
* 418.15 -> 21.61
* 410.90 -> 20.34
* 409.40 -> 23.49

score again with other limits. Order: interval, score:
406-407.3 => 406.15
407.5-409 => 407.90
